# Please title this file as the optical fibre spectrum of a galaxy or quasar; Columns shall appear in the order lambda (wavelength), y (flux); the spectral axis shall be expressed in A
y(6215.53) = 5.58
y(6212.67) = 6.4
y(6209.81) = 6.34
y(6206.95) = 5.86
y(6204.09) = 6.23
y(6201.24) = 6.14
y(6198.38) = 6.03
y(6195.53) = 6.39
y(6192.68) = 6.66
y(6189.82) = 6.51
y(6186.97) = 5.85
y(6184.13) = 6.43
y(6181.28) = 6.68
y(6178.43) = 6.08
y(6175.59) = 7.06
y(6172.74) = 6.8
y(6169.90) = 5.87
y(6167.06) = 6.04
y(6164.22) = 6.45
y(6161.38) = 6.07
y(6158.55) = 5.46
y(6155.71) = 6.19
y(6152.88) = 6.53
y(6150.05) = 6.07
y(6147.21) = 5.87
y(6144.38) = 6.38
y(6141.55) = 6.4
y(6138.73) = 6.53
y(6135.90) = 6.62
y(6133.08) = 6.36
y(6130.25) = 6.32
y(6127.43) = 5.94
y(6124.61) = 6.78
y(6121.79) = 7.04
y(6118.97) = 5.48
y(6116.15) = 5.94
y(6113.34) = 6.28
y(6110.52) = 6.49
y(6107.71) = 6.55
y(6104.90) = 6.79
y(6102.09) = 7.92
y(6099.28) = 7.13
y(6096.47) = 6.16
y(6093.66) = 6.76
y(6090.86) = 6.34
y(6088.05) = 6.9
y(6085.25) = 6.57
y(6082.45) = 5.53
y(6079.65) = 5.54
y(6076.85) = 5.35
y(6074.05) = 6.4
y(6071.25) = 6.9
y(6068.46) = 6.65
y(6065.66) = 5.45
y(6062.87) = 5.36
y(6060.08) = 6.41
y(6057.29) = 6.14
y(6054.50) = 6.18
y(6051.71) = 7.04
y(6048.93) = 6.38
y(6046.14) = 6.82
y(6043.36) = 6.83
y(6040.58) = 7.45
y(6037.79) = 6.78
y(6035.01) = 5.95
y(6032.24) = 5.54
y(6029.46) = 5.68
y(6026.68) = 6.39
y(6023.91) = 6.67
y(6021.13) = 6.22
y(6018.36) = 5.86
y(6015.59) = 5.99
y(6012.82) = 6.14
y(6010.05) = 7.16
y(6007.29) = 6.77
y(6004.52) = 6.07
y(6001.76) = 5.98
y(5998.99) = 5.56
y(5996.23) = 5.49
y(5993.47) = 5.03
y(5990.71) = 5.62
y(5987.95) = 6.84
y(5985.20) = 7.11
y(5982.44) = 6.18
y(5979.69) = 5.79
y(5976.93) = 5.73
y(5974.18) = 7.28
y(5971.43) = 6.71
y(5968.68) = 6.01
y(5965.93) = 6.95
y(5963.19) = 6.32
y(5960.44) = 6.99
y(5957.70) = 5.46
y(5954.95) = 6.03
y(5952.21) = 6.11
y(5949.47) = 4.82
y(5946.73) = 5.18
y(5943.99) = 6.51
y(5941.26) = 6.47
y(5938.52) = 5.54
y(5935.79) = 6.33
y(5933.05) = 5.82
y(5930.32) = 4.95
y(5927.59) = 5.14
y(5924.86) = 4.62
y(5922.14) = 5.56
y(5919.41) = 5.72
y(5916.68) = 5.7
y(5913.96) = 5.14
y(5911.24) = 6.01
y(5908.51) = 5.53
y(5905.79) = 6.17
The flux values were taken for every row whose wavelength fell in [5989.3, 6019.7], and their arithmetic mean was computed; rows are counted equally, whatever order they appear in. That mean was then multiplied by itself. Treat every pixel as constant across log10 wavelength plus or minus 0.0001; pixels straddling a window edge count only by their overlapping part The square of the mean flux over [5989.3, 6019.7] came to 36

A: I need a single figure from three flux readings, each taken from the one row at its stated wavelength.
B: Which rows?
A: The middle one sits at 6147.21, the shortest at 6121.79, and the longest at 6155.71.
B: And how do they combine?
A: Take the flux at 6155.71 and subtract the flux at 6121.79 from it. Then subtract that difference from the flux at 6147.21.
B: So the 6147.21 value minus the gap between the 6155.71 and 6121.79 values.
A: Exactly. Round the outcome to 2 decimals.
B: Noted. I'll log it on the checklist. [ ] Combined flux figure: 6.72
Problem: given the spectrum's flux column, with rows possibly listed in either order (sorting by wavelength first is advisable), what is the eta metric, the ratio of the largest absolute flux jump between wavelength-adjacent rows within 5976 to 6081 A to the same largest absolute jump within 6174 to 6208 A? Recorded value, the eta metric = 1.2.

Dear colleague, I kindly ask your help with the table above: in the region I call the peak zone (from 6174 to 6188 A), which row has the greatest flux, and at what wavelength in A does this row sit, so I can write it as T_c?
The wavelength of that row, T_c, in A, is 6175.59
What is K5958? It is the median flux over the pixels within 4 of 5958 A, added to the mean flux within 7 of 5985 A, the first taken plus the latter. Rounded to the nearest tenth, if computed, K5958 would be 12.3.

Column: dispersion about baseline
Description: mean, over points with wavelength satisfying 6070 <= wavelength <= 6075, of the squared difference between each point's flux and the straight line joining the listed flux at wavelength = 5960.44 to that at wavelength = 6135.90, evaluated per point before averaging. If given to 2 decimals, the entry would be 0.07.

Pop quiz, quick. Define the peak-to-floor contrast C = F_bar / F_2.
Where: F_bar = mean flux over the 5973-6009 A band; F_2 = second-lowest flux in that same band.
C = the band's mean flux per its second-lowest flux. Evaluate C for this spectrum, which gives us 1.11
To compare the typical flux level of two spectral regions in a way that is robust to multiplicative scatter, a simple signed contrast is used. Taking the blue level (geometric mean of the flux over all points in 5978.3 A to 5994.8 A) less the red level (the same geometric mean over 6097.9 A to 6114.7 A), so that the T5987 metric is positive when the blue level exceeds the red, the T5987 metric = -0.8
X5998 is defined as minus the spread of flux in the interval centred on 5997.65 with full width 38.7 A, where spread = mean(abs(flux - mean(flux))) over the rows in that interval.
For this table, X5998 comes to -0.49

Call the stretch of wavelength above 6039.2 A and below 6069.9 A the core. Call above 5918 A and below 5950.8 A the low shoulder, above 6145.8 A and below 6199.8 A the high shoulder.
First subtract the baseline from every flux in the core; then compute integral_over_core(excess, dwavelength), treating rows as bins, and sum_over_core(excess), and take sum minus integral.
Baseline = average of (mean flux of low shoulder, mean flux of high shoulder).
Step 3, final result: -10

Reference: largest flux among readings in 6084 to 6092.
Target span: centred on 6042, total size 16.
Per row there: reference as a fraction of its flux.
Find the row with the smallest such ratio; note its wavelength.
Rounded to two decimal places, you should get 6040.58 A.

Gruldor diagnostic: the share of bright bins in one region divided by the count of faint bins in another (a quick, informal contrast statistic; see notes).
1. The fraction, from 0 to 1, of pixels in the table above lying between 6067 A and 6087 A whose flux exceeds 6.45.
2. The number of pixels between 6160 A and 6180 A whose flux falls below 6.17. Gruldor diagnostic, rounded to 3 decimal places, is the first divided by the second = 0.107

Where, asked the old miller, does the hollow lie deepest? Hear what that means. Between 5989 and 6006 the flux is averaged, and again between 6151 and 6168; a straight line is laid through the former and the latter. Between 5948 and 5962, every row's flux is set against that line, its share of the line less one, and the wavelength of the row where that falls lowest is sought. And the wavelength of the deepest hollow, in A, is 5949.47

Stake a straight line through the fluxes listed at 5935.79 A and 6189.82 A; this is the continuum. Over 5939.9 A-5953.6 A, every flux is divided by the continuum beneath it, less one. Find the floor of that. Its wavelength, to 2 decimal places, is 5949.47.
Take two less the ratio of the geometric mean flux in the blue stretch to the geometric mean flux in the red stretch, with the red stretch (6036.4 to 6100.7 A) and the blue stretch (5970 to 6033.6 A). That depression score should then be 1.04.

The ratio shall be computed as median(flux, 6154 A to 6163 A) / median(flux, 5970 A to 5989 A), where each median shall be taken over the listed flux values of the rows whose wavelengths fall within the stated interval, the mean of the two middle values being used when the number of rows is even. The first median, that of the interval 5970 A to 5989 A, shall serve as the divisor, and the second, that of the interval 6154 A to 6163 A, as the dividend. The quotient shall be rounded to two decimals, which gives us 0.90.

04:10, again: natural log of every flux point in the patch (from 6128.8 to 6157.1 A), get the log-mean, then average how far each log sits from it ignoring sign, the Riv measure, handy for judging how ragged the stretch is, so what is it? 0.027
